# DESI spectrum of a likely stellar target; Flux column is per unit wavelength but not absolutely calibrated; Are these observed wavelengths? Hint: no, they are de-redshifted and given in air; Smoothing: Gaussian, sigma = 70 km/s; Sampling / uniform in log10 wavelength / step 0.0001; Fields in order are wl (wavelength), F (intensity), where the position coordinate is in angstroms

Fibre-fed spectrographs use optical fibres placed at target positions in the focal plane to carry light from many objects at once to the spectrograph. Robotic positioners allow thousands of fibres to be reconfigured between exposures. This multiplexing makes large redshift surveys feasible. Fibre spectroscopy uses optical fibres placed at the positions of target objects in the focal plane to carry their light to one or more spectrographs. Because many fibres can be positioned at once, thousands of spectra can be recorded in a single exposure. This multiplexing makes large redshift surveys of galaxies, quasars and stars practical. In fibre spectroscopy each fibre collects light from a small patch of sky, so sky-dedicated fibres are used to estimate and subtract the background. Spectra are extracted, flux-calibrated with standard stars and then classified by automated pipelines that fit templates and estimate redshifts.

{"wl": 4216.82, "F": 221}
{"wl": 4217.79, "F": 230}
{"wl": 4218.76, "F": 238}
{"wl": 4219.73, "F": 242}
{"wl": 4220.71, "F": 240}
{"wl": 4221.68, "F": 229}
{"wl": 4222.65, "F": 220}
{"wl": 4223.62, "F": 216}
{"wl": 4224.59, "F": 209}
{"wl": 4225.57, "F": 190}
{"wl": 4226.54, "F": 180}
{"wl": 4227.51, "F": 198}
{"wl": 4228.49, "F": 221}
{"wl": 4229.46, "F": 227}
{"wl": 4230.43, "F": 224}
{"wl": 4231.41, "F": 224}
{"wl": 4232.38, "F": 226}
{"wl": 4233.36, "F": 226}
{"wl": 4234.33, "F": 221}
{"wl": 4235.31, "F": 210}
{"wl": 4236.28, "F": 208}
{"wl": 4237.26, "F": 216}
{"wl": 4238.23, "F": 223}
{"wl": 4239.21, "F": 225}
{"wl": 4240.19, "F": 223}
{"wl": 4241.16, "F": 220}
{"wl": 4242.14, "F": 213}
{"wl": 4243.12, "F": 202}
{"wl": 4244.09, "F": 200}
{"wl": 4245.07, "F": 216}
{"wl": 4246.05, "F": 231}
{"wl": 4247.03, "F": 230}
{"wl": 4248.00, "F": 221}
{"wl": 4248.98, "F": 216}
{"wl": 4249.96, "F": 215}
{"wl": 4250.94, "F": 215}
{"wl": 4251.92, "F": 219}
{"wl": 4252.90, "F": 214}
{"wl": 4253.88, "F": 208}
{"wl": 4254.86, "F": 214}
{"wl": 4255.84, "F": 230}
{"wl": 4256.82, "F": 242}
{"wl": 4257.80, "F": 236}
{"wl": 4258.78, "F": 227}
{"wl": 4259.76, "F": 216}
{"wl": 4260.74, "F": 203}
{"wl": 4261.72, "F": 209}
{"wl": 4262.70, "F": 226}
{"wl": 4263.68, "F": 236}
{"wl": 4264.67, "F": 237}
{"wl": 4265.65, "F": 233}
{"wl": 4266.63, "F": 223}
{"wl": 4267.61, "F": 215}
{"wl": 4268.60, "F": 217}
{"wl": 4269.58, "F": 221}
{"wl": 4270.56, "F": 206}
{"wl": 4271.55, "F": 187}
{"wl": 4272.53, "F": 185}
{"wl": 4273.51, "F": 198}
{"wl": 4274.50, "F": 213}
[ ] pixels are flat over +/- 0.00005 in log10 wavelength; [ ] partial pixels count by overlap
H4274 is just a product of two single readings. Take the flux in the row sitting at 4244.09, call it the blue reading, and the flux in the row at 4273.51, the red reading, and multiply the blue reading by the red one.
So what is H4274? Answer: 39600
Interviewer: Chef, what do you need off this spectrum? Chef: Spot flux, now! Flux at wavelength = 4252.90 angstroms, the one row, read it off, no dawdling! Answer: 214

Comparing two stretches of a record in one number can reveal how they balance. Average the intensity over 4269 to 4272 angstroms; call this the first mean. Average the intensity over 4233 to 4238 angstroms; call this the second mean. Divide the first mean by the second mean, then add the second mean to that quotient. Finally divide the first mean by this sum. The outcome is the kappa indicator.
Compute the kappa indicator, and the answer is 0.94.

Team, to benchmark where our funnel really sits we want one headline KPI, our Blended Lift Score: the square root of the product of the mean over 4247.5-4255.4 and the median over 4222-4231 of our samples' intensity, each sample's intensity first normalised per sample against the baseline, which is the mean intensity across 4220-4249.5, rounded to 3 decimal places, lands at 0.994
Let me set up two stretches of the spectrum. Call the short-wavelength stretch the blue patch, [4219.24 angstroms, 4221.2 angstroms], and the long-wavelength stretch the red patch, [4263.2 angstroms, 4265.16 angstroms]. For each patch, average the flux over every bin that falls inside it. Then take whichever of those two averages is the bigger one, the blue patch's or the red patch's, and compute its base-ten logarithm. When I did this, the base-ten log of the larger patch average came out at 2.38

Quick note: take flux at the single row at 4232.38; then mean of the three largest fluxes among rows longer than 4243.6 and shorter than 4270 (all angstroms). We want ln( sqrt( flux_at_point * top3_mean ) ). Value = 5.45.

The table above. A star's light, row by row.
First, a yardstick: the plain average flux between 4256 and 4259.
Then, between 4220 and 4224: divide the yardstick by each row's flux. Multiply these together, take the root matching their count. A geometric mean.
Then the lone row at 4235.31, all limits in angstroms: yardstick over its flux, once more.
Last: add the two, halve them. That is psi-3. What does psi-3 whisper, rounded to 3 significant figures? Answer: 1.08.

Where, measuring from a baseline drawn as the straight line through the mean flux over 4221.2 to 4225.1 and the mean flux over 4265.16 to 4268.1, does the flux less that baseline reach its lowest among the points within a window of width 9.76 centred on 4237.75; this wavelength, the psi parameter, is 4236.28 angstroms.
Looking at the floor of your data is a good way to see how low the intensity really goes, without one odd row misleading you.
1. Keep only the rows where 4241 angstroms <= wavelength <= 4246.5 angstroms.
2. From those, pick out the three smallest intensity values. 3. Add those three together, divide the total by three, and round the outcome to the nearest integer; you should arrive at 205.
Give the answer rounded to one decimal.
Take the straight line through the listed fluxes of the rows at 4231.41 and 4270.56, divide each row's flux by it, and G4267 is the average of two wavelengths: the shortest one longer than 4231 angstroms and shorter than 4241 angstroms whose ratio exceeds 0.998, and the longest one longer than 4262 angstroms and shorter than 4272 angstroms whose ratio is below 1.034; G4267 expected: 4251.5 angstroms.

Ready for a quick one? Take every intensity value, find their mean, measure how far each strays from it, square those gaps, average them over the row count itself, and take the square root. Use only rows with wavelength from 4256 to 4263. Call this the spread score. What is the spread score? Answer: 13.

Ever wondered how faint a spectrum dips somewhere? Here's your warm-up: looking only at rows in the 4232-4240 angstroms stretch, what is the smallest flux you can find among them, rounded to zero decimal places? 208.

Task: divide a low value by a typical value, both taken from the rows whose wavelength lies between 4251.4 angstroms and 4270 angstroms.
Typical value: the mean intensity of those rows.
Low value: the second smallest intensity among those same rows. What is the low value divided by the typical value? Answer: 0.94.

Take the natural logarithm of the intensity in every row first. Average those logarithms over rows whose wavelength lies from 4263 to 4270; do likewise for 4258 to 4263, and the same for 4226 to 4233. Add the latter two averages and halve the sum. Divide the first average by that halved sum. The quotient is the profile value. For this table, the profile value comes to 1.01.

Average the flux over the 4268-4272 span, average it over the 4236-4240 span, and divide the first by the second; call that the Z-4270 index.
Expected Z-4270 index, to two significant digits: 0.95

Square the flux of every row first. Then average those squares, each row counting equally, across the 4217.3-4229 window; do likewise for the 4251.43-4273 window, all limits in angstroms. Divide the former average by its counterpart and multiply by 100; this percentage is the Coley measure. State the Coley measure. 99.8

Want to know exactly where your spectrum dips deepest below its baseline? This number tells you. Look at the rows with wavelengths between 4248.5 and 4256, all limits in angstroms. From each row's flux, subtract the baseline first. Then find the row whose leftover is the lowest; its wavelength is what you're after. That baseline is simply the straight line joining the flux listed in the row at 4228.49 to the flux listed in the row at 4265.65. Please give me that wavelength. 4253.88 angstroms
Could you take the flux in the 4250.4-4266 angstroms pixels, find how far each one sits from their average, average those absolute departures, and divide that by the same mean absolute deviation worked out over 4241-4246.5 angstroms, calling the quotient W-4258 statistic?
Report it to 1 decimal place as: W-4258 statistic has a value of 1.2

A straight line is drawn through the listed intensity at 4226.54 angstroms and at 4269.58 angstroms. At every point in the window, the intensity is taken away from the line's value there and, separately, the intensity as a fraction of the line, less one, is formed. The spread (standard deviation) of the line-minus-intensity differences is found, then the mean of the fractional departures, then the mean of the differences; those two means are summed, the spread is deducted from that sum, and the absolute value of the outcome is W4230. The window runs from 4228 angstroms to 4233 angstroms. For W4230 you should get 42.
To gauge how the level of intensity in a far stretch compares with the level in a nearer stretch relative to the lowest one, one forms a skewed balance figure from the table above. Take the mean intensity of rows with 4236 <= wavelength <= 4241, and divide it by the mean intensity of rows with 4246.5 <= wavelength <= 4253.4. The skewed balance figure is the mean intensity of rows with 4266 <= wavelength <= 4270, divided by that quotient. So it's 219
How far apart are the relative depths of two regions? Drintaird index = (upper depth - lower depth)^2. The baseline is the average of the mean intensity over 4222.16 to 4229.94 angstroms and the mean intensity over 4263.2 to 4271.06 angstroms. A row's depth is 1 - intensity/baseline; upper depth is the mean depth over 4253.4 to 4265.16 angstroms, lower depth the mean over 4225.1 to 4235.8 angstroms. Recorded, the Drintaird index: 0.0023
